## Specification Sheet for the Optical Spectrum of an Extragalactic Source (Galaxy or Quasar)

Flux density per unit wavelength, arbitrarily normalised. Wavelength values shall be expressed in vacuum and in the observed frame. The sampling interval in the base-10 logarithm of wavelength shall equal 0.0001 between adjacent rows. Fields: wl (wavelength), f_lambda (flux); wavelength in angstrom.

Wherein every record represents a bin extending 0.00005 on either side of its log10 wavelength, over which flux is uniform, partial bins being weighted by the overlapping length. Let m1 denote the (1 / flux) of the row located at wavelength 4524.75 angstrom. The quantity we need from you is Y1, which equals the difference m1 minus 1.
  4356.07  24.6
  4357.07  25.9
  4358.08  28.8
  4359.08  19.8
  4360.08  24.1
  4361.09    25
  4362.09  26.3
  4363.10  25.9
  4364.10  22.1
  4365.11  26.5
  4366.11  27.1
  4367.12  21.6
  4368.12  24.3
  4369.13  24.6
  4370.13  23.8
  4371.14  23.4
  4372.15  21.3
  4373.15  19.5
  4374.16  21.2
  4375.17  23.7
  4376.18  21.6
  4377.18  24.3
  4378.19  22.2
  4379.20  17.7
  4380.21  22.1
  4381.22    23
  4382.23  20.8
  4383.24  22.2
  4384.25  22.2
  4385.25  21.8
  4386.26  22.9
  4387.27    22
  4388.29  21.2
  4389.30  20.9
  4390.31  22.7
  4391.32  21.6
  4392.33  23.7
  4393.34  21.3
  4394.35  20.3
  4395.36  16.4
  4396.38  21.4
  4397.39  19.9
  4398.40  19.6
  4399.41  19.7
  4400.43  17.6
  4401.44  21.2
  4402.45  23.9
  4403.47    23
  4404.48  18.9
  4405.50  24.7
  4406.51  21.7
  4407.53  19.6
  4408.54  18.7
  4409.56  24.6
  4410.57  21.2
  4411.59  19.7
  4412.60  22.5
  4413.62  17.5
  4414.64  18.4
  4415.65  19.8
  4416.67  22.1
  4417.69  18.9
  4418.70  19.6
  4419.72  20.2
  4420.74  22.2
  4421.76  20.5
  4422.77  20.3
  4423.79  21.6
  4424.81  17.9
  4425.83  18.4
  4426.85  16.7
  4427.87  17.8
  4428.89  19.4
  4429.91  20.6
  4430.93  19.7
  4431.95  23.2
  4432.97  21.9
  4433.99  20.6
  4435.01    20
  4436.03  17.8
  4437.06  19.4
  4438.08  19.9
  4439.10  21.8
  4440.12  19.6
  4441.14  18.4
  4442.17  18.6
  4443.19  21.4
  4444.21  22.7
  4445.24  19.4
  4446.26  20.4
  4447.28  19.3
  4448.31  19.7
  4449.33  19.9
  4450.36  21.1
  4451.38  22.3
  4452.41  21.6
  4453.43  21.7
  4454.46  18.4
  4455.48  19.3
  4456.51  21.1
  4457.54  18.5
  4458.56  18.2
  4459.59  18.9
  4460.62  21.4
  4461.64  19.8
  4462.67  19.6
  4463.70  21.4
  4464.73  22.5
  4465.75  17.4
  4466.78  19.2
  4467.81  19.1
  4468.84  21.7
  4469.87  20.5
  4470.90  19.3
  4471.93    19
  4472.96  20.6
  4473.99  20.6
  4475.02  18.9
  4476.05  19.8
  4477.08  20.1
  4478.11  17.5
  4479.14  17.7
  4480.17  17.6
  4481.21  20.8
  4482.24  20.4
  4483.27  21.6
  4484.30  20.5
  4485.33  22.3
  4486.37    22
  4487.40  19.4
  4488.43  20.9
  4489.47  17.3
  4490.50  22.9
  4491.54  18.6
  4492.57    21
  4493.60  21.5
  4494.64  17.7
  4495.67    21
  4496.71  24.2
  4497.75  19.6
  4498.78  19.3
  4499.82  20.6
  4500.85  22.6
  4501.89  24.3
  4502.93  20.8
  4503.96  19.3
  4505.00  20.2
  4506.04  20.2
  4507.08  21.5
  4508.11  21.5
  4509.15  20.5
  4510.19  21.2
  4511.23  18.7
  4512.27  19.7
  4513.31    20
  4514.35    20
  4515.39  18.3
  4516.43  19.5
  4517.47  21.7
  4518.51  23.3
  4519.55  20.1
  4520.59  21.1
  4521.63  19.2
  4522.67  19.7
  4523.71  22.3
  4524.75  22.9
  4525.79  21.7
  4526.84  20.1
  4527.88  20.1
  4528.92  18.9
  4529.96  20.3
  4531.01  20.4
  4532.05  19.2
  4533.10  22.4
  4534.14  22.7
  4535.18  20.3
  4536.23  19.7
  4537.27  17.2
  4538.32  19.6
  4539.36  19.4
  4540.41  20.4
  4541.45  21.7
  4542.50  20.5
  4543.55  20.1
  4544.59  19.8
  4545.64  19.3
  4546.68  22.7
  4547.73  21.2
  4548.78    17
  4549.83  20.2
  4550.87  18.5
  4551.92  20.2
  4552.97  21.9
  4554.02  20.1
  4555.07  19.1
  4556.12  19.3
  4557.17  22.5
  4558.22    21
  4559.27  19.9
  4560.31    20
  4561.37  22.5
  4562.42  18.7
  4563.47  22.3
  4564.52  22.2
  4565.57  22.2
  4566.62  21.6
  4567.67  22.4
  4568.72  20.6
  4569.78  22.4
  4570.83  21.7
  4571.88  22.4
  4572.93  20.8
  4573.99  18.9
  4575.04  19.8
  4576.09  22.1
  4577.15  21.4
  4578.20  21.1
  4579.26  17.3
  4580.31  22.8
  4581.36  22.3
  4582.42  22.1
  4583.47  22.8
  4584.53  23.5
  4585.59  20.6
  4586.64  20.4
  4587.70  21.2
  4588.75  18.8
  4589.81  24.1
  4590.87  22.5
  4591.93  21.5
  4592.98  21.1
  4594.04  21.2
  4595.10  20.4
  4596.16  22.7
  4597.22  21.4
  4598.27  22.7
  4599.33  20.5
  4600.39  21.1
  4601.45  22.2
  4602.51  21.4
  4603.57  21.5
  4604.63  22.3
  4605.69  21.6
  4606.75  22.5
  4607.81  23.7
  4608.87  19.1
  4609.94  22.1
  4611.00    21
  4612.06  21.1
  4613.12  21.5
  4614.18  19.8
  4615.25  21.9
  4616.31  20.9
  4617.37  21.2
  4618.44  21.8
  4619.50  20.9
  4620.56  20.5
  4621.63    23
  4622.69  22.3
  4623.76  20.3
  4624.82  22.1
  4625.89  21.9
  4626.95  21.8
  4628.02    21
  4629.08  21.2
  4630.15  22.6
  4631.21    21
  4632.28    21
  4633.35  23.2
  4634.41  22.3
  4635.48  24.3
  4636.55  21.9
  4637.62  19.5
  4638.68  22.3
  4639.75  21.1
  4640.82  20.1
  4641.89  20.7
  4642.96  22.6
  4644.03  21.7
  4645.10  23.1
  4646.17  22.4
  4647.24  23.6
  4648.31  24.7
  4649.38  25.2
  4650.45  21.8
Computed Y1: -0.956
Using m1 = 0.044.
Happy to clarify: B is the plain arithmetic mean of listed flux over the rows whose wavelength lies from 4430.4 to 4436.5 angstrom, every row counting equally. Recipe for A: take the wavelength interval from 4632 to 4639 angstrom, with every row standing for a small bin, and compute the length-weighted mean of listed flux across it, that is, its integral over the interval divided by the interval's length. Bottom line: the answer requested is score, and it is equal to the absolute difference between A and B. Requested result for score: 1.6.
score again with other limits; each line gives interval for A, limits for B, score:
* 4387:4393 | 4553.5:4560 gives 1.7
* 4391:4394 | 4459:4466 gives 2.0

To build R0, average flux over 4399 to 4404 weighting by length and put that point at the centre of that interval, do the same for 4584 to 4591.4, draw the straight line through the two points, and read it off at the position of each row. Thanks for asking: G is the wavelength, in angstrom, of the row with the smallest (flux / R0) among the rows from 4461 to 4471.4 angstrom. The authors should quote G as 4465.75 angstrom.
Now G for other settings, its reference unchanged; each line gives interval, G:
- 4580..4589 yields 4588.75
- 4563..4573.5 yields 4568.72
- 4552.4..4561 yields 4555.07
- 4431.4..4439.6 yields 4436.03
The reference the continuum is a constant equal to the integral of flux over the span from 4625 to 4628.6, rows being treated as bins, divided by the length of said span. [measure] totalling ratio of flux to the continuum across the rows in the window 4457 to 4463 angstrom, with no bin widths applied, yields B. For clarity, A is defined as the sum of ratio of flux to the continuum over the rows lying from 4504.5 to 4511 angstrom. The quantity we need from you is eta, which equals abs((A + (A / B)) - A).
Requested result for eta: 1.07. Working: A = 5.79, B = 5.38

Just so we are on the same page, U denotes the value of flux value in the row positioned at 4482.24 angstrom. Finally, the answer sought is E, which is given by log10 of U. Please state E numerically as 1.31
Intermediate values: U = 20.4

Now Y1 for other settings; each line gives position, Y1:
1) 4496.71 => -0.959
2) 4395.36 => -0.939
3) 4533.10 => -0.955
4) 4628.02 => -0.952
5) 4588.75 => -0.947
